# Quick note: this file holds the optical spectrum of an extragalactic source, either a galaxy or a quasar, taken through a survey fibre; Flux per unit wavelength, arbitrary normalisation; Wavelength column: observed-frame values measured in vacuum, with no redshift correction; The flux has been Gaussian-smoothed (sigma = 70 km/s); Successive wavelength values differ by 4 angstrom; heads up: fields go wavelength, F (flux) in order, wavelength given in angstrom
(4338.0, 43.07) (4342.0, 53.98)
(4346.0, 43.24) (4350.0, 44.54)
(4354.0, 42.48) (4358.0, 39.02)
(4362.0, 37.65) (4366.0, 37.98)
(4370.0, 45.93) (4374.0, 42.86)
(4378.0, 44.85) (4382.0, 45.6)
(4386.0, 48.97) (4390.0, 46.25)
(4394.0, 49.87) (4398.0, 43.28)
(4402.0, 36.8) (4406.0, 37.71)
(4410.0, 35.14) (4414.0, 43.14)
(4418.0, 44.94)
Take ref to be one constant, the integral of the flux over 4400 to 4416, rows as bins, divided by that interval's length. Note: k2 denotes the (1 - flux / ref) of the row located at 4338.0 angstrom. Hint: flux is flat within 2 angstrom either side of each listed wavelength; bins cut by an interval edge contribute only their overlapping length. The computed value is -0.13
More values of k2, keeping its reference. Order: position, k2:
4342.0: -0.41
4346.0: -0.13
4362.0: 0.01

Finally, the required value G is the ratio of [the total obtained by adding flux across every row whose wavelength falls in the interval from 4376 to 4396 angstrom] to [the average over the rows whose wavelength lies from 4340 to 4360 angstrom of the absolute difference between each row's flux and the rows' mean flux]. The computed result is 63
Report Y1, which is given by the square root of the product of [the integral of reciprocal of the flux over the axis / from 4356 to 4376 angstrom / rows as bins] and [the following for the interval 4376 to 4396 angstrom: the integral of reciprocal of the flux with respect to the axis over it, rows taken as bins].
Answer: 0.459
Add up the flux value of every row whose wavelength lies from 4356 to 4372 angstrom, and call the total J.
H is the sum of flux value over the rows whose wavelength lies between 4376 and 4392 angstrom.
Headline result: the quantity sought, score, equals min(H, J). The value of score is 161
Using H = 186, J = 161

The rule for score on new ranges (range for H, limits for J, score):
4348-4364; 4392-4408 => 164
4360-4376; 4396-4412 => 153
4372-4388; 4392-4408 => 168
